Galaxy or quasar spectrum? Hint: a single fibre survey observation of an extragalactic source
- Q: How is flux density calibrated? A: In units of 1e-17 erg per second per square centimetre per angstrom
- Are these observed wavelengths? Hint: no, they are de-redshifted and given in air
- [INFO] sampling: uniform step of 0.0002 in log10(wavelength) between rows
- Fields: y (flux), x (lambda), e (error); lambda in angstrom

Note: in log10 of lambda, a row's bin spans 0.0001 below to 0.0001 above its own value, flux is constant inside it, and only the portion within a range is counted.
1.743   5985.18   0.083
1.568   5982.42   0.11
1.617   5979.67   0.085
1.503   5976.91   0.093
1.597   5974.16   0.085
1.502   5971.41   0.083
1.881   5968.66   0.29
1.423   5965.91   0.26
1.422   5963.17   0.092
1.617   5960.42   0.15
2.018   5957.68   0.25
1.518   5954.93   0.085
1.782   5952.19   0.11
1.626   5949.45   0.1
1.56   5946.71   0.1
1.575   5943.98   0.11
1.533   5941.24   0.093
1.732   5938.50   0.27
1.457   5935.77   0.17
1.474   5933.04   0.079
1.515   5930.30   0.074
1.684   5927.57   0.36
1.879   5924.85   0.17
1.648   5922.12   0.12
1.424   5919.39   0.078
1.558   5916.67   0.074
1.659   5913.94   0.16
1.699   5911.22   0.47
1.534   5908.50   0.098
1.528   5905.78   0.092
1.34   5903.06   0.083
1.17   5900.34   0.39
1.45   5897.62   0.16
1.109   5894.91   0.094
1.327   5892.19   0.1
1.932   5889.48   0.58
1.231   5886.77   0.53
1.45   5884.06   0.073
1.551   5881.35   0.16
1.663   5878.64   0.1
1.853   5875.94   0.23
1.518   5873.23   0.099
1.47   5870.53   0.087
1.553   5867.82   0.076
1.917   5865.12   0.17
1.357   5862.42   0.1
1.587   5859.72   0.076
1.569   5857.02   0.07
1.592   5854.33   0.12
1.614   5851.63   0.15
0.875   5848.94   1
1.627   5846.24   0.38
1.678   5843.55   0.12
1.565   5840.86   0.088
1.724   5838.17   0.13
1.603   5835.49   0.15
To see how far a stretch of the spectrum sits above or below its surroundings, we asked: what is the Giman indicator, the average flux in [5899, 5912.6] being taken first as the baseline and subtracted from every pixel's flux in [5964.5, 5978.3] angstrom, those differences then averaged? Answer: 0.13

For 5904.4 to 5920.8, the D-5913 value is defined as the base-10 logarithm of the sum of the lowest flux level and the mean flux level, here 0.476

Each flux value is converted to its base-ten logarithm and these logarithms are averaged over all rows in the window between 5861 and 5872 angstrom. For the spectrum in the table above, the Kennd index 0.193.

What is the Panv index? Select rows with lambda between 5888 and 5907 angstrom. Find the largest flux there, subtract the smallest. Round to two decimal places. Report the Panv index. 0.82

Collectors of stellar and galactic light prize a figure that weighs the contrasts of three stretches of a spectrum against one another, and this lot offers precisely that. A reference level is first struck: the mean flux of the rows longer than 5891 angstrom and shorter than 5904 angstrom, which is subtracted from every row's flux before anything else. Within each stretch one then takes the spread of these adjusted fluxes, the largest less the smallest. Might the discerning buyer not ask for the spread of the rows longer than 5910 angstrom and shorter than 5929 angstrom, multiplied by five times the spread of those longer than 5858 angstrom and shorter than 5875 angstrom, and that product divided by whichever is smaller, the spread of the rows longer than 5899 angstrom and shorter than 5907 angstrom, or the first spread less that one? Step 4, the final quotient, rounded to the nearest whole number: 13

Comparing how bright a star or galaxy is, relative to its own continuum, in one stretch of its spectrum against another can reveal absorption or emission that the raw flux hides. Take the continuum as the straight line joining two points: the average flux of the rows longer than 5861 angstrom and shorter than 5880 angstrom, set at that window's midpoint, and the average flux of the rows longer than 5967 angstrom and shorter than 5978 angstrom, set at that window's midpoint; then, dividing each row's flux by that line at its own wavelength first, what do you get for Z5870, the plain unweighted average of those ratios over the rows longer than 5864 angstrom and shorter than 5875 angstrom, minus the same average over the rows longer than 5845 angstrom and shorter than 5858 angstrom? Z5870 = 0.10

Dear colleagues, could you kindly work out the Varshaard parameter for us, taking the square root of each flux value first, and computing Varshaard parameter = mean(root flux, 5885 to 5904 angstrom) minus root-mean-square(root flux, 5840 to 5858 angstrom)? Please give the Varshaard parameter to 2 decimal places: -0.06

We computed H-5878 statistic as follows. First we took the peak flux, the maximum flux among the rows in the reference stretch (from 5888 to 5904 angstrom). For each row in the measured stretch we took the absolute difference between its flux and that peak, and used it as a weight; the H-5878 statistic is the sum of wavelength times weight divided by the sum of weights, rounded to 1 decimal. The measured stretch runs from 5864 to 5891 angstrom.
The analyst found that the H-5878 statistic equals 5878.3 angstrom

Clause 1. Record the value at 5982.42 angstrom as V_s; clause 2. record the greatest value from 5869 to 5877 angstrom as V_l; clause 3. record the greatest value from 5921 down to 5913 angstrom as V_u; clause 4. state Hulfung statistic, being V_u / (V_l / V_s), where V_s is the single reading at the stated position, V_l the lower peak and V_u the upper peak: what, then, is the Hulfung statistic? 1.40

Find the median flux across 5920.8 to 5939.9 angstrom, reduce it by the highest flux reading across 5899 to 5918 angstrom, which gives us -0.1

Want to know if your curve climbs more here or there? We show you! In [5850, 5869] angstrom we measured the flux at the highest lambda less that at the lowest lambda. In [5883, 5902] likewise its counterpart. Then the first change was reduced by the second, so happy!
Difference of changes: 0.22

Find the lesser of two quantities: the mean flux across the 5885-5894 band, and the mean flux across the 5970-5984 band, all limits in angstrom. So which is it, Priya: 1.5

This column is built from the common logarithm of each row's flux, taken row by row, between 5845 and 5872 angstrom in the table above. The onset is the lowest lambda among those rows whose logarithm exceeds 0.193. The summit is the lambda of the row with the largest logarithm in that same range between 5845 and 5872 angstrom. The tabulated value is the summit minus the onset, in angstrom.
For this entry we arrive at 18.9 angstrom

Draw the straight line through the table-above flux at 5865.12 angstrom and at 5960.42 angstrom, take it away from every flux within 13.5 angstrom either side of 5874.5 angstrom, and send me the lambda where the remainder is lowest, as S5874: 5886.77 angstrom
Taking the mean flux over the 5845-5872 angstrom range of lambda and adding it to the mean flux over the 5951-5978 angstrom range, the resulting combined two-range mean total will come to 3.14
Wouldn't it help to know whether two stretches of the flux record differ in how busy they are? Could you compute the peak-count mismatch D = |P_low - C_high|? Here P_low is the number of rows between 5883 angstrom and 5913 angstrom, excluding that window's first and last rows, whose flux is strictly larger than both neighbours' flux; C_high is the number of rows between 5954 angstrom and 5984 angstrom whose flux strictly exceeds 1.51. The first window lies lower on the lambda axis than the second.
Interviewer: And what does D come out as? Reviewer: 5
